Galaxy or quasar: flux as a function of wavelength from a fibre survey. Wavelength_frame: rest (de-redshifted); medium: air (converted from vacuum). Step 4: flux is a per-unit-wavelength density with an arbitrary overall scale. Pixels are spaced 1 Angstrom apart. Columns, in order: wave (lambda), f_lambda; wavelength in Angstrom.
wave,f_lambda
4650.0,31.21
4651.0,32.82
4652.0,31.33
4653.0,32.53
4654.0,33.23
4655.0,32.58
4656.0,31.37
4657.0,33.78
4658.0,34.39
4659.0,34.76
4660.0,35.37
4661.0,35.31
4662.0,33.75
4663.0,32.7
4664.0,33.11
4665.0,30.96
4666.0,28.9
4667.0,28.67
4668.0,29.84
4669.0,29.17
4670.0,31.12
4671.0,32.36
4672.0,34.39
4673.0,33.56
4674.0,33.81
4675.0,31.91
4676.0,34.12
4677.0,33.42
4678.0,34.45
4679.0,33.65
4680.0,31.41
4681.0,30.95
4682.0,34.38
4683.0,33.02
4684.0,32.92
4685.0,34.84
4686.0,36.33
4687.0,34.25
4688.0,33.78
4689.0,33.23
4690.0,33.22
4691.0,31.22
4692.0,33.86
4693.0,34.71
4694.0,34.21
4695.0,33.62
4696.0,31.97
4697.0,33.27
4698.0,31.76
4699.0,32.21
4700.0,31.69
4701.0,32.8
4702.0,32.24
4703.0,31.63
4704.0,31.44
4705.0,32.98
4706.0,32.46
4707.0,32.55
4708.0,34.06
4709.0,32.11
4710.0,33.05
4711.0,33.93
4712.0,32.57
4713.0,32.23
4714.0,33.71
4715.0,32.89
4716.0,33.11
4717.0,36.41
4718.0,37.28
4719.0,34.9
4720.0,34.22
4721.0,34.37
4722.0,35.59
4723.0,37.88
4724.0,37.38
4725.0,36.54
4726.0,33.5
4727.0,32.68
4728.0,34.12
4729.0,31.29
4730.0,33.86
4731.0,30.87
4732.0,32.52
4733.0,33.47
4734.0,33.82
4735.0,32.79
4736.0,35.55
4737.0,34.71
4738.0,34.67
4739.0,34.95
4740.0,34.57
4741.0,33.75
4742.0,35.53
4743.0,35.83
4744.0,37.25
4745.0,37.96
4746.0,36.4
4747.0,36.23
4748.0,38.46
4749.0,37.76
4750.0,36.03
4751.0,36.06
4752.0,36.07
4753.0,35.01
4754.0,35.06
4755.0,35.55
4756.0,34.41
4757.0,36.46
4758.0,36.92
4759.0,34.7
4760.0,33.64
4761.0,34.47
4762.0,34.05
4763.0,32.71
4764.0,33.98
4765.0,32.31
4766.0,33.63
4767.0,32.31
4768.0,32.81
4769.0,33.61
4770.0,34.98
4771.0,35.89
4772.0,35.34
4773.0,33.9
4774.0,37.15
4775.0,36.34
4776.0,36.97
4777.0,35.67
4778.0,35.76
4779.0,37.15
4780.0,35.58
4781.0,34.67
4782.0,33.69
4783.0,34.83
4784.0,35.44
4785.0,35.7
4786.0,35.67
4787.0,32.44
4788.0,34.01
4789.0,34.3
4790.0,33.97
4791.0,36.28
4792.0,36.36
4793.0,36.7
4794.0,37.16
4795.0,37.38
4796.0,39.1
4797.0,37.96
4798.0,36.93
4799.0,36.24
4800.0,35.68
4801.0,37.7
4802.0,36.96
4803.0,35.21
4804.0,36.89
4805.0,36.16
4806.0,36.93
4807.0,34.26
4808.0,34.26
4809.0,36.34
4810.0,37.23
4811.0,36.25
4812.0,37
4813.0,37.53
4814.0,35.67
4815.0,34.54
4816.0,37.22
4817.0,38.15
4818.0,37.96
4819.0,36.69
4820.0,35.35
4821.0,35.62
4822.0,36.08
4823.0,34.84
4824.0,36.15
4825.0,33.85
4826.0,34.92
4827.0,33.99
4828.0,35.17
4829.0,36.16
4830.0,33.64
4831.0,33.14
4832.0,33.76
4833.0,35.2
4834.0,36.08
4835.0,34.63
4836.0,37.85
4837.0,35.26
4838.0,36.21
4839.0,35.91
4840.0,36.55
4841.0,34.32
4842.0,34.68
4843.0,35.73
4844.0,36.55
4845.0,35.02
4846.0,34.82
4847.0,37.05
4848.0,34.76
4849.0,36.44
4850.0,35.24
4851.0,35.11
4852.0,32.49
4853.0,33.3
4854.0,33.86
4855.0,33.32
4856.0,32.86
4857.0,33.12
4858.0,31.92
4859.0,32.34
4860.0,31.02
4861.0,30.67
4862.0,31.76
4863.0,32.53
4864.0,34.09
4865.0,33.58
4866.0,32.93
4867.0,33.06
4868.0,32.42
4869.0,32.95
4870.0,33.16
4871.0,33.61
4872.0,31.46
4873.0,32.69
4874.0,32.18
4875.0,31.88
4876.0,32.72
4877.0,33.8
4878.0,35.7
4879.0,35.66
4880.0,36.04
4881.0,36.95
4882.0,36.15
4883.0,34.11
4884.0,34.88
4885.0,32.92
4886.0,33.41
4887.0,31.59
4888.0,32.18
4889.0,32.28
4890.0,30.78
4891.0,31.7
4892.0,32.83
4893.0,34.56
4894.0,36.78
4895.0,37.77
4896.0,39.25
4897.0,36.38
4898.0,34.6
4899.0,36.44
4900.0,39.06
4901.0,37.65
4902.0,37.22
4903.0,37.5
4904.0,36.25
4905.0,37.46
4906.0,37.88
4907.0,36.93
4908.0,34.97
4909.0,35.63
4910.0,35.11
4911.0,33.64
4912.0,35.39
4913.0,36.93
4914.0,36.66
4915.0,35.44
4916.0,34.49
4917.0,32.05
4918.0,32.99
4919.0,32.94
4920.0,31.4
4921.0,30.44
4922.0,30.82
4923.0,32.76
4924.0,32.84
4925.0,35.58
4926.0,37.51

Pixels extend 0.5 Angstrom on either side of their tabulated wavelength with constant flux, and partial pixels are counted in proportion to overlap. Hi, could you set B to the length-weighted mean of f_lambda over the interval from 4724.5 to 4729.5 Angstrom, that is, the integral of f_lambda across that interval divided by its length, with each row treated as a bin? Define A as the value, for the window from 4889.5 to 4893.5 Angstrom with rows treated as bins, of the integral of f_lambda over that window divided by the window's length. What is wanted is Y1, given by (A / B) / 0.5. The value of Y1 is 1.93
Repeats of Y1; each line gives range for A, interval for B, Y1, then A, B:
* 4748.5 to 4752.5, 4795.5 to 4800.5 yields 1.96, 36.5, 37.2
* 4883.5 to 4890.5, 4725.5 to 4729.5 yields 1.98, 32.6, 32.9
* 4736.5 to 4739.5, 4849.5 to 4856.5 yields 2.06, 34.8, 33.7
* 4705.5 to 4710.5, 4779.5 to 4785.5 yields 1.88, 32.8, 35.0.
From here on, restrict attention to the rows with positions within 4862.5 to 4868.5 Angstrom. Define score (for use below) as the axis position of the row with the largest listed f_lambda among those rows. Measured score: 4864.0 Angstrom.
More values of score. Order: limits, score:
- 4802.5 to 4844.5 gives 4817.0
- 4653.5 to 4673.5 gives 4660.0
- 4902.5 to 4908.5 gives 4906.0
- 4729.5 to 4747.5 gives 4745.0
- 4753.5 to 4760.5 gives 4758.0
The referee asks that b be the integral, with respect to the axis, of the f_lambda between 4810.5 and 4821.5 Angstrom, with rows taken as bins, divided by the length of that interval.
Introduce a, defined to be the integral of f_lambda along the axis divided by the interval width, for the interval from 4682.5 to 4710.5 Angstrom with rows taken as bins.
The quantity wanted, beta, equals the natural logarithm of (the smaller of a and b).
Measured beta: 3.50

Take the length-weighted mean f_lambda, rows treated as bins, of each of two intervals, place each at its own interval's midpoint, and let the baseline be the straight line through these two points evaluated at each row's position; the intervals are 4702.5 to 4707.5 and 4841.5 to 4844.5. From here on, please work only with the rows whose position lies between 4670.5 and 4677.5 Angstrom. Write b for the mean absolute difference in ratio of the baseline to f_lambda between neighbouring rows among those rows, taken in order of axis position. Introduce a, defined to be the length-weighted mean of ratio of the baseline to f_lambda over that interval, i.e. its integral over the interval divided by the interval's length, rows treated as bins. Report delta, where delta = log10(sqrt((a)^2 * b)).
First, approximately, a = 0.94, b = 0.038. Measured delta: -0.738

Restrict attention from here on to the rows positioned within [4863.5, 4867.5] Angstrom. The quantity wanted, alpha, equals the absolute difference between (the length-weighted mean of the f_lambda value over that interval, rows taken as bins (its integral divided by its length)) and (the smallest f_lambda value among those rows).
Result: 0.5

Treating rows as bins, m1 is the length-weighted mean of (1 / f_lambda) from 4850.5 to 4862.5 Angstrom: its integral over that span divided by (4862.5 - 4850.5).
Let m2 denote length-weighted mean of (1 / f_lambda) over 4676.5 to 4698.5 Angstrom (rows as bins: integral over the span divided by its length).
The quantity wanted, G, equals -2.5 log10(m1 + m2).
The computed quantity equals 3.04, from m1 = 0.0307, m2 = 0.0300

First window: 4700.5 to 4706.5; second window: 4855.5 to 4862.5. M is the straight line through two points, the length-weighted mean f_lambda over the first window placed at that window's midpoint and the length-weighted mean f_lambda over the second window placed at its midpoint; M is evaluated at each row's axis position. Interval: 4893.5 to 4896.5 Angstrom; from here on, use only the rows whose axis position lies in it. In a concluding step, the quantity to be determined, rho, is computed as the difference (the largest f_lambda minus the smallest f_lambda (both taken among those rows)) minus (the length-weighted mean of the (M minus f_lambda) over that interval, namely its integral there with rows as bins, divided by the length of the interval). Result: 8.5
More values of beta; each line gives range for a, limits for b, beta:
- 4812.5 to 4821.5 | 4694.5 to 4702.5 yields 3.48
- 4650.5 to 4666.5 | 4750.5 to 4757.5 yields 3.49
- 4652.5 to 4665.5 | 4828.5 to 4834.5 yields 3.51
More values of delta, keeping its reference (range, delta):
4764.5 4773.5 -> -0.761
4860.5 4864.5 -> -0.657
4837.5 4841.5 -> -0.765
